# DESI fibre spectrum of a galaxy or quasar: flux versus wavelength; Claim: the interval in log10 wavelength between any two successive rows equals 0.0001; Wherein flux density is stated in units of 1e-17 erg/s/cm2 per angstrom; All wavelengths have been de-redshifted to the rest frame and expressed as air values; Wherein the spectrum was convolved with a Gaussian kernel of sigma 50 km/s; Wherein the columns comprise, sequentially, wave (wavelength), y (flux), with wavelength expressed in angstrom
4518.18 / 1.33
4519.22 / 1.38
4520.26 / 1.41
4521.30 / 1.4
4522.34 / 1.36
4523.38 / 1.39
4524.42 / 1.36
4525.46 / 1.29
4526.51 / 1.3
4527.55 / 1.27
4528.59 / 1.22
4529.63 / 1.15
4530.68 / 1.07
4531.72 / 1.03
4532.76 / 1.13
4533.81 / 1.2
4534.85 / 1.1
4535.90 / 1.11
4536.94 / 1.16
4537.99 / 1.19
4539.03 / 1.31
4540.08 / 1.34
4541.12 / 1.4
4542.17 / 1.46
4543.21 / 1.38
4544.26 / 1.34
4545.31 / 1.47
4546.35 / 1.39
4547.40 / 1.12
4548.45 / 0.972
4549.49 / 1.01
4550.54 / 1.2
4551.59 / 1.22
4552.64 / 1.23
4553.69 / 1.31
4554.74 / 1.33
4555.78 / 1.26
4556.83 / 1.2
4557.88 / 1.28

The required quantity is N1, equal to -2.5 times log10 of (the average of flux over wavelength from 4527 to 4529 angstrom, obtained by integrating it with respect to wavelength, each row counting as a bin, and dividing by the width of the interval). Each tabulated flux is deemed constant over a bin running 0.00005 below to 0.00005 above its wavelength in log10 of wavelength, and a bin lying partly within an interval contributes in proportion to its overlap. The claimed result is -0.24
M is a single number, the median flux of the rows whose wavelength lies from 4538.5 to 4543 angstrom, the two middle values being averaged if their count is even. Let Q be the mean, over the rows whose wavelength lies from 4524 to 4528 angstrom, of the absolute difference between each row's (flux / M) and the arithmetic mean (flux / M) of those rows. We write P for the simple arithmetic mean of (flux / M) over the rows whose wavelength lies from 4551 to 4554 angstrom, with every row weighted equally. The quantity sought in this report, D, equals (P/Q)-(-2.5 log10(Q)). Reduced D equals 41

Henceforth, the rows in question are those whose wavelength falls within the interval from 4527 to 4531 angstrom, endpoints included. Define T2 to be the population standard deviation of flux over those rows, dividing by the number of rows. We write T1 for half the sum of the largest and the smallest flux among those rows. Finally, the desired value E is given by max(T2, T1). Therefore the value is 1.17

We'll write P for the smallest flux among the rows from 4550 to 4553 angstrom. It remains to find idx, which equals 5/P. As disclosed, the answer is 4.2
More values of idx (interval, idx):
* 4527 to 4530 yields 4.3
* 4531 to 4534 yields 4.9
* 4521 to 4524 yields 3.7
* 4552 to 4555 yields 4.1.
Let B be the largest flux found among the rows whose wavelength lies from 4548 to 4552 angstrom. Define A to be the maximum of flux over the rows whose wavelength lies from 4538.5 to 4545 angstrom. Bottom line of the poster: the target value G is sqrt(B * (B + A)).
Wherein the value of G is 1.81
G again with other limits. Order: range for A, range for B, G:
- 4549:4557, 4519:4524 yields 1.97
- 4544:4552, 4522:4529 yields 1.99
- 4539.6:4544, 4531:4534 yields 1.79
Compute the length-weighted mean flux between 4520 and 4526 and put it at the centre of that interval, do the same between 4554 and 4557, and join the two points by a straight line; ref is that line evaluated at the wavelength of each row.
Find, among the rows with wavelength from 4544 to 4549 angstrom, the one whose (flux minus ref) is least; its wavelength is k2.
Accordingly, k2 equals 4548.45 angstrom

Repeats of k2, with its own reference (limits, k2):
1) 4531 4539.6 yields 4531.72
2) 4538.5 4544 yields 4539.03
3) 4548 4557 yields 4548.45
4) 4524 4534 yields 4531.72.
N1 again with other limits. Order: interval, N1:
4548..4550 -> 0.01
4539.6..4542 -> -0.35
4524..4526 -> -0.30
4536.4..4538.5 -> -0.17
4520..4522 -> -0.37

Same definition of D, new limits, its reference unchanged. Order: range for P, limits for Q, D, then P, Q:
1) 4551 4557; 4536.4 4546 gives 13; 0.92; 0.058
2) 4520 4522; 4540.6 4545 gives 36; 1.03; 0.026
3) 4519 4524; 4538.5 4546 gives 24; 1.01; 0.036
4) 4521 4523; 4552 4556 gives 33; 1.01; 0.027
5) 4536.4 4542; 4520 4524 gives 80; 0.93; 0.011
